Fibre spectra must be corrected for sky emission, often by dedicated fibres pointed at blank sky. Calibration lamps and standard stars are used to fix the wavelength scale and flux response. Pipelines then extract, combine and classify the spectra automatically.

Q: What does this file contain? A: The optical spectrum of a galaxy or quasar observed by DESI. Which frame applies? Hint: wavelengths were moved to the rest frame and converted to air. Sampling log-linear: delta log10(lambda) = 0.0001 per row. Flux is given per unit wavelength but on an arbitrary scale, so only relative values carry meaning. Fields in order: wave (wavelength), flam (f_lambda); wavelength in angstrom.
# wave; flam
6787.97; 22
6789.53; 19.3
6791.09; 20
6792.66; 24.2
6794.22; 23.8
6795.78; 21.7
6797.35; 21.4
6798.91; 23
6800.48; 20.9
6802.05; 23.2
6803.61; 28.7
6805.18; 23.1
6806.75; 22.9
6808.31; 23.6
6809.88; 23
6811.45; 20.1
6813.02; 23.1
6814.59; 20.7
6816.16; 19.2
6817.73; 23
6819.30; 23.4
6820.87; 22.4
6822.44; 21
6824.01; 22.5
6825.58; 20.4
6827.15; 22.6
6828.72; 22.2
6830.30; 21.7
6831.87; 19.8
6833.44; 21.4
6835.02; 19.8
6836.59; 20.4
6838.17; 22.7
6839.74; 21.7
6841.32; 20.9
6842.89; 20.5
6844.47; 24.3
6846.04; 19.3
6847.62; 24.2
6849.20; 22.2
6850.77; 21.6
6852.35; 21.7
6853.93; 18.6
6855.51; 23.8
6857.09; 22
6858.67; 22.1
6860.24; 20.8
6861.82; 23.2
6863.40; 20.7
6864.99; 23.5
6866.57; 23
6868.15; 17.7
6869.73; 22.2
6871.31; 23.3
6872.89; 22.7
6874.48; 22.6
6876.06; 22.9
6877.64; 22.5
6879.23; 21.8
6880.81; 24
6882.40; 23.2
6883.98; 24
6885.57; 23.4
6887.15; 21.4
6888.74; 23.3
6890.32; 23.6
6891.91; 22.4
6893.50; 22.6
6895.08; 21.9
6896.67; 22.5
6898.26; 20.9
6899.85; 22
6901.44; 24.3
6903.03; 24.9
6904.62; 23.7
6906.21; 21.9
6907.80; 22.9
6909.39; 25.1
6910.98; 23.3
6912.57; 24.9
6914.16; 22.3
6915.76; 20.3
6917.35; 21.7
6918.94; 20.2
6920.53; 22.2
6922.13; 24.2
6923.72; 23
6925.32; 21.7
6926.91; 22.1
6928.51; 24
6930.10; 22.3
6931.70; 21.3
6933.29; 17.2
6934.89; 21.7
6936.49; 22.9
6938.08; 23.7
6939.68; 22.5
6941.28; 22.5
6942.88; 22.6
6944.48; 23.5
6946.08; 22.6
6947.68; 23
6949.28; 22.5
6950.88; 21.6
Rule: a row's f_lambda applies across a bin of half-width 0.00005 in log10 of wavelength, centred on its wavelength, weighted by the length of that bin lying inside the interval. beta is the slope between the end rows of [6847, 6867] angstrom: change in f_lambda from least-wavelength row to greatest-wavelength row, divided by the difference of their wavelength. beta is -0.063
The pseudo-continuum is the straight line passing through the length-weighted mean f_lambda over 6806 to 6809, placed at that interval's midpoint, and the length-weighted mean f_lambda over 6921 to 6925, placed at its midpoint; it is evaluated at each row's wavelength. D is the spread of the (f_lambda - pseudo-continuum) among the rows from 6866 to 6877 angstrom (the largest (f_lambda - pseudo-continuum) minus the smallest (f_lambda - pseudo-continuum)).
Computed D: 5.6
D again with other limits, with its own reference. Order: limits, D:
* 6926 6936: 6.8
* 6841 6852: 5.0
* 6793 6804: 7.8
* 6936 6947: 1.2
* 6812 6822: 4.2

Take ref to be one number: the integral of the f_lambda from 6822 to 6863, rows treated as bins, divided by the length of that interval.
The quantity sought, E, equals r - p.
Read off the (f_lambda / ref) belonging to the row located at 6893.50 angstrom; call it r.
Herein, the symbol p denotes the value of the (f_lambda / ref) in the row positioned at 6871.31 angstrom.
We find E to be -0.03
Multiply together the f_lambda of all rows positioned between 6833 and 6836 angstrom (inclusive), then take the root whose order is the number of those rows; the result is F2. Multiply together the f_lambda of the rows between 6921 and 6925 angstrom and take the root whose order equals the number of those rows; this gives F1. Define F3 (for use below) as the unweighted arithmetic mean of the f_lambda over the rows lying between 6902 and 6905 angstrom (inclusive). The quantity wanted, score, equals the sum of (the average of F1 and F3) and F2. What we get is 44.5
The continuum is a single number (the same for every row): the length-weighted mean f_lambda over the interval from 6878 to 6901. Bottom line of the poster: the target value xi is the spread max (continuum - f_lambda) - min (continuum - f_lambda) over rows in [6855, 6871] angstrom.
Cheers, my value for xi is 6.1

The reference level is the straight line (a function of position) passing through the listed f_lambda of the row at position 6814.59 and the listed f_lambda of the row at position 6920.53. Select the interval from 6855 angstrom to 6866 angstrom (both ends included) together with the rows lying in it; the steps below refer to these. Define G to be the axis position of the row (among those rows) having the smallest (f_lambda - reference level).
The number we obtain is 6863.40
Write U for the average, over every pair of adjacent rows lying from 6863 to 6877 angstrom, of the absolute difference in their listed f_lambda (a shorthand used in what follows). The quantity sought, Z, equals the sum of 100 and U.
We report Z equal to 102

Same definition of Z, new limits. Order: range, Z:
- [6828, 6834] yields 101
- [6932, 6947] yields 101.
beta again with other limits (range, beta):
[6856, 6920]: -0.029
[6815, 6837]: 0.059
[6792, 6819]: -0.048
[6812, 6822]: -0.089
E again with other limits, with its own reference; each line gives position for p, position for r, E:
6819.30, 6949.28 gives -0.04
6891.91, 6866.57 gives 0.03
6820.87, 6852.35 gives -0.03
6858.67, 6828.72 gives 0.00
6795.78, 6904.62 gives 0.09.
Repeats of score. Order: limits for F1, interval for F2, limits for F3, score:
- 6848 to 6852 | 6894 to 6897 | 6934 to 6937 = 44.3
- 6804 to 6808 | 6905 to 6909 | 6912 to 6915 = 45.7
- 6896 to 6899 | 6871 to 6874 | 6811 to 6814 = 44.6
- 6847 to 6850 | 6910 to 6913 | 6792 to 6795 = 47.7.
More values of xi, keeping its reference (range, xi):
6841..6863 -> 5.7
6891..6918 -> 4.8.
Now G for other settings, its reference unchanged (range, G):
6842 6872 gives 6868.15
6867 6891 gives 6868.15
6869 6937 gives 6933.29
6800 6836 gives 6816.16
